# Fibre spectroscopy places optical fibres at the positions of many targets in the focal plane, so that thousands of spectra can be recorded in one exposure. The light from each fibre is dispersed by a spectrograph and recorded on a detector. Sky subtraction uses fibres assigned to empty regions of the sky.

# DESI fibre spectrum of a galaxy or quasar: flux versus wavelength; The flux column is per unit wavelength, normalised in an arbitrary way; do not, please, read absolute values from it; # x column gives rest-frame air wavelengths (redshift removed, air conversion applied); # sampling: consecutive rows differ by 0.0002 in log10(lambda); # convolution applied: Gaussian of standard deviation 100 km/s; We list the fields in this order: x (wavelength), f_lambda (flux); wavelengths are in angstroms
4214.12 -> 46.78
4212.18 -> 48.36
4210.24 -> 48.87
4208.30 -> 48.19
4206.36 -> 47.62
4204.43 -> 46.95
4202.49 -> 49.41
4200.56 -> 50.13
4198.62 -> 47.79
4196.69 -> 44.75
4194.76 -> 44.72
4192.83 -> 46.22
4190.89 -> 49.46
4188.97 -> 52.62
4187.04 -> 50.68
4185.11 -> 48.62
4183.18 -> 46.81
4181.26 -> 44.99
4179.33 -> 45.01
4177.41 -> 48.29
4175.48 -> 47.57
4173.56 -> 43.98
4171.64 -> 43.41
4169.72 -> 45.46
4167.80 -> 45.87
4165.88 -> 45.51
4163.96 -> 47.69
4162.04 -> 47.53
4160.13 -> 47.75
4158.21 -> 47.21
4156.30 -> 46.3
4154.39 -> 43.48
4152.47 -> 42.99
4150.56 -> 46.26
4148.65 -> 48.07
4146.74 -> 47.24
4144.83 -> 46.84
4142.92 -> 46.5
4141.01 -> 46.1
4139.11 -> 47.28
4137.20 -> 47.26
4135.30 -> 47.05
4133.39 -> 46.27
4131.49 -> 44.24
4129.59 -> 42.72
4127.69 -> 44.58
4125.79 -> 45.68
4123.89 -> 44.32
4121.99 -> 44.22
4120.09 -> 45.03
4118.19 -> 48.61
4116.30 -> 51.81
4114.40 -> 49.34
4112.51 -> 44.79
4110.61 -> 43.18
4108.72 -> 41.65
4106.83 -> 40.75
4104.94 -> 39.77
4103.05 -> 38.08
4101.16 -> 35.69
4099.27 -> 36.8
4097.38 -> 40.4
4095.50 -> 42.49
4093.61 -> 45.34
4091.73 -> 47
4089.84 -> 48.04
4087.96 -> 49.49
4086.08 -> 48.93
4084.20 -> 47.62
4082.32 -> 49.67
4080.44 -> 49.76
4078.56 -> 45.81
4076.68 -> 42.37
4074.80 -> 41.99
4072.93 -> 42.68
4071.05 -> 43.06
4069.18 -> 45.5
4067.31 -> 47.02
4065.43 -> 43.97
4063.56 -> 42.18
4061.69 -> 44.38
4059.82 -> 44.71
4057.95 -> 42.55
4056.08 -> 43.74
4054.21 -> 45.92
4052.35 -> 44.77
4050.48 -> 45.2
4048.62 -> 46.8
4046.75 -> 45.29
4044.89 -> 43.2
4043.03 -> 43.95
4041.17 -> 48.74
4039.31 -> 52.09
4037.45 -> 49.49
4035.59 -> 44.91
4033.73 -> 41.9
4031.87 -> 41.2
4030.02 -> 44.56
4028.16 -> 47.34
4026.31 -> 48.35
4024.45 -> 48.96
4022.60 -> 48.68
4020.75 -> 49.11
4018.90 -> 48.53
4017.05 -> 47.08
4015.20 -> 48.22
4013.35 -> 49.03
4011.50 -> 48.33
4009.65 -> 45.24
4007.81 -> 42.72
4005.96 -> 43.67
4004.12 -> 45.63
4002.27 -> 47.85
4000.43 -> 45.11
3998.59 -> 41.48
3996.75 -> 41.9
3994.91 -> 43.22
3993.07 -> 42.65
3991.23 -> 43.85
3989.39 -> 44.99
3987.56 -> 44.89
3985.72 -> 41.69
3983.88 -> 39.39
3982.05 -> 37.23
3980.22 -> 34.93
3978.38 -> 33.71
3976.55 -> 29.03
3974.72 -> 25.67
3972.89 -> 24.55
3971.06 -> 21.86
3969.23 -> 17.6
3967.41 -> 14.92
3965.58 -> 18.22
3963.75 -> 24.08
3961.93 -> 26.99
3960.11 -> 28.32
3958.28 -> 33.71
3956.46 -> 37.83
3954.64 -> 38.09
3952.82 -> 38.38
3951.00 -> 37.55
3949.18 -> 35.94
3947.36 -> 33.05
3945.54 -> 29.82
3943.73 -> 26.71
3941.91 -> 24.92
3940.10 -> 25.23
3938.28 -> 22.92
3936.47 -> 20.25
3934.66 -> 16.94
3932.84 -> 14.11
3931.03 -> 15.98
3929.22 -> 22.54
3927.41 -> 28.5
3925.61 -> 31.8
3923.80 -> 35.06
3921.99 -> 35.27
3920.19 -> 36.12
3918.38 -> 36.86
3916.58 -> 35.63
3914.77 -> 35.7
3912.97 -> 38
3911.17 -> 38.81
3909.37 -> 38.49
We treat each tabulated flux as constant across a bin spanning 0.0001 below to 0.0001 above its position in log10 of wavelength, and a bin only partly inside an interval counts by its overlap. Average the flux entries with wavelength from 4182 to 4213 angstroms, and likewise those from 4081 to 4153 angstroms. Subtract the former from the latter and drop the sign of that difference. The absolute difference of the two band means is 3.1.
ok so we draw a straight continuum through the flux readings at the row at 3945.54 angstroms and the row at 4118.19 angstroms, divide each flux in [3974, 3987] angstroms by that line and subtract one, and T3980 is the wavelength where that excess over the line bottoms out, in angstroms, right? 3974.72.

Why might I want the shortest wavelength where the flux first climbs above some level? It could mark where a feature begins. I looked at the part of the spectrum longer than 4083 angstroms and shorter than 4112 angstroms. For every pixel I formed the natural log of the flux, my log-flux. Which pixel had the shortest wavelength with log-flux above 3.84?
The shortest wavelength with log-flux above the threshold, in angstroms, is 4084.20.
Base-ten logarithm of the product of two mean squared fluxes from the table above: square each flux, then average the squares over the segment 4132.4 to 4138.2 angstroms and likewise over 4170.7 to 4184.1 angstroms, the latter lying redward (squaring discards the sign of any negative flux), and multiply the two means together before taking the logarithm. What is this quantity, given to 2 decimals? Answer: 6.66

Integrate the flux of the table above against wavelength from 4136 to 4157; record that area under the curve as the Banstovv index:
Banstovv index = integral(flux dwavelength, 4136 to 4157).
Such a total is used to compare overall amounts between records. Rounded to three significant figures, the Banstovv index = 971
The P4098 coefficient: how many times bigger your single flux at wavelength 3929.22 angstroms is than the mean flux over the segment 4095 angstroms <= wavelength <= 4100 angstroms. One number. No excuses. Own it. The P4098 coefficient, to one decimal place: 0.6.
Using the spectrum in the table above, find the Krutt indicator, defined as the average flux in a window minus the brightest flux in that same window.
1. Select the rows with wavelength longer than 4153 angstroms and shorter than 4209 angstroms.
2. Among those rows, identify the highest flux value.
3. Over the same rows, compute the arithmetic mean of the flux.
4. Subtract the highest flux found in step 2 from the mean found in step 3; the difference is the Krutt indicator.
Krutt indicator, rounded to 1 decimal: -5.6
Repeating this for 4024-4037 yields -3.6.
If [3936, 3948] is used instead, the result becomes -6.9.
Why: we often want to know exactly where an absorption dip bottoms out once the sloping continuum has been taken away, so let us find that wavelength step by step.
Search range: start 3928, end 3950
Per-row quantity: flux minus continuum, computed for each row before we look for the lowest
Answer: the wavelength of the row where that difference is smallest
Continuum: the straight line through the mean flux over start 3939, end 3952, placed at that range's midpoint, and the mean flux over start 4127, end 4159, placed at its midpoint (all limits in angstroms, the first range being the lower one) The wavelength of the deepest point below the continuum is 3932.84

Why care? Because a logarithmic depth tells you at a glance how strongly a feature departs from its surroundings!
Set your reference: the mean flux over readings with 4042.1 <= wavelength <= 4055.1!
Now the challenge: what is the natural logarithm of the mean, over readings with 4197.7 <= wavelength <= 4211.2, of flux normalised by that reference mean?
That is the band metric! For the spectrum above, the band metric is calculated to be 0.07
